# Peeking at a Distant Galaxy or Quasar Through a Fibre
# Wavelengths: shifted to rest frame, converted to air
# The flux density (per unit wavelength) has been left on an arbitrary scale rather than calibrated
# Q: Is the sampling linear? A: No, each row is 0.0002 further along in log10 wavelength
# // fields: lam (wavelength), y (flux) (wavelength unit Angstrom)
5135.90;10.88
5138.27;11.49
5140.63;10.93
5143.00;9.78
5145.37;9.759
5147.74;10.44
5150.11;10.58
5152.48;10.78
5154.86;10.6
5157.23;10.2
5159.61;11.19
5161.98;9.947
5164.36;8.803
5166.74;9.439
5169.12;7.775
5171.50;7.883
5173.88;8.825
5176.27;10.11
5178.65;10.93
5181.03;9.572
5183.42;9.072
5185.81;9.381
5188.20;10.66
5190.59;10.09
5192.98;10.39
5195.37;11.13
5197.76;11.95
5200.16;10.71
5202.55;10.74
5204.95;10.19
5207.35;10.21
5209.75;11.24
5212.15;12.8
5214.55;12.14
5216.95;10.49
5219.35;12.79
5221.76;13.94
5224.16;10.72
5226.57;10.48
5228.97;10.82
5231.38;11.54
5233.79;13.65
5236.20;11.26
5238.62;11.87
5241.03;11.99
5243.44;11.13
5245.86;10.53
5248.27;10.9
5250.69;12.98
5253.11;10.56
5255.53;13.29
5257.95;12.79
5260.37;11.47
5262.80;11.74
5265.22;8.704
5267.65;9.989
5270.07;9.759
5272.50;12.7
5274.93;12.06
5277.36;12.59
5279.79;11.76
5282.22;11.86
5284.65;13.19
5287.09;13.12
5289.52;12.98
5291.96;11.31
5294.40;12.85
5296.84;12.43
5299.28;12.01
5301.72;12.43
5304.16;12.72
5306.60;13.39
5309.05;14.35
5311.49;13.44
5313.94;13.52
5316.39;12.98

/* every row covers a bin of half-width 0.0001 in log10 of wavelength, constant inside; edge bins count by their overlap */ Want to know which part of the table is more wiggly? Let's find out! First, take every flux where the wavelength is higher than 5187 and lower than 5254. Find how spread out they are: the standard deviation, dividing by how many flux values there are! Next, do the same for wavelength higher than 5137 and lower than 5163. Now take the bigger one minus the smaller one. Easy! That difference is 0.5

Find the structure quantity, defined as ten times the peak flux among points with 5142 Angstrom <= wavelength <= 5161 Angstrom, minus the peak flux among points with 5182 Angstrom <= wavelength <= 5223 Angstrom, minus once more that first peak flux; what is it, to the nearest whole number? 87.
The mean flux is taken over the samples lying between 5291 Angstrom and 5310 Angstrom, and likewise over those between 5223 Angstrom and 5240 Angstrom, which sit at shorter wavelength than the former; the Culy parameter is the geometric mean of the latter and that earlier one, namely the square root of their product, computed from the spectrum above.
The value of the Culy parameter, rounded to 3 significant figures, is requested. 12.1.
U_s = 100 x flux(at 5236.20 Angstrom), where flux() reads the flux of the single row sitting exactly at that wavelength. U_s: 1126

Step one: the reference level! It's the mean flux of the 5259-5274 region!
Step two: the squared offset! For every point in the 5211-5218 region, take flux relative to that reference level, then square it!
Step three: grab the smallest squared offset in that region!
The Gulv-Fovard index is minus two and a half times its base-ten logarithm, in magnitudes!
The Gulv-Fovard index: 3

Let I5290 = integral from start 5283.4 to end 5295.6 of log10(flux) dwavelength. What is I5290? 13.4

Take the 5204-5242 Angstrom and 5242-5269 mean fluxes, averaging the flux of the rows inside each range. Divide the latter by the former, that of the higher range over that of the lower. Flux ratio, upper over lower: 0.97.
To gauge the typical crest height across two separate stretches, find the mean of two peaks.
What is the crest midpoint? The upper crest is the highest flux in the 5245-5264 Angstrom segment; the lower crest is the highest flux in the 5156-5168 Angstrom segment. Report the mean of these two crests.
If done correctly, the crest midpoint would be 12.2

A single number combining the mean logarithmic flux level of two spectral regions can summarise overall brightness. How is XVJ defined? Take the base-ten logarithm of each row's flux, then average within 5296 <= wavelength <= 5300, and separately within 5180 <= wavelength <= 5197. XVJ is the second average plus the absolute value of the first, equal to 2.09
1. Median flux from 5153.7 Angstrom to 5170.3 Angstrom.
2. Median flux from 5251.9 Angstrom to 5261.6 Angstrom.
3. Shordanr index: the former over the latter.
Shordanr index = 0.82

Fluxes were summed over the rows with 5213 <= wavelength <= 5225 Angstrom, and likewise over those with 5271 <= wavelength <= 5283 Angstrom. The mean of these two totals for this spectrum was 61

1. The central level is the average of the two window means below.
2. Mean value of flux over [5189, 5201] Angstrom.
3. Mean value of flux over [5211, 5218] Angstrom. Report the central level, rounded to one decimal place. 11.3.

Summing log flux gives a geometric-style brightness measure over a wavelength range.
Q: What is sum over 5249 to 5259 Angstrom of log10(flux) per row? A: 4.4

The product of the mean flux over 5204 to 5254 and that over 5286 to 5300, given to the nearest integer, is 144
